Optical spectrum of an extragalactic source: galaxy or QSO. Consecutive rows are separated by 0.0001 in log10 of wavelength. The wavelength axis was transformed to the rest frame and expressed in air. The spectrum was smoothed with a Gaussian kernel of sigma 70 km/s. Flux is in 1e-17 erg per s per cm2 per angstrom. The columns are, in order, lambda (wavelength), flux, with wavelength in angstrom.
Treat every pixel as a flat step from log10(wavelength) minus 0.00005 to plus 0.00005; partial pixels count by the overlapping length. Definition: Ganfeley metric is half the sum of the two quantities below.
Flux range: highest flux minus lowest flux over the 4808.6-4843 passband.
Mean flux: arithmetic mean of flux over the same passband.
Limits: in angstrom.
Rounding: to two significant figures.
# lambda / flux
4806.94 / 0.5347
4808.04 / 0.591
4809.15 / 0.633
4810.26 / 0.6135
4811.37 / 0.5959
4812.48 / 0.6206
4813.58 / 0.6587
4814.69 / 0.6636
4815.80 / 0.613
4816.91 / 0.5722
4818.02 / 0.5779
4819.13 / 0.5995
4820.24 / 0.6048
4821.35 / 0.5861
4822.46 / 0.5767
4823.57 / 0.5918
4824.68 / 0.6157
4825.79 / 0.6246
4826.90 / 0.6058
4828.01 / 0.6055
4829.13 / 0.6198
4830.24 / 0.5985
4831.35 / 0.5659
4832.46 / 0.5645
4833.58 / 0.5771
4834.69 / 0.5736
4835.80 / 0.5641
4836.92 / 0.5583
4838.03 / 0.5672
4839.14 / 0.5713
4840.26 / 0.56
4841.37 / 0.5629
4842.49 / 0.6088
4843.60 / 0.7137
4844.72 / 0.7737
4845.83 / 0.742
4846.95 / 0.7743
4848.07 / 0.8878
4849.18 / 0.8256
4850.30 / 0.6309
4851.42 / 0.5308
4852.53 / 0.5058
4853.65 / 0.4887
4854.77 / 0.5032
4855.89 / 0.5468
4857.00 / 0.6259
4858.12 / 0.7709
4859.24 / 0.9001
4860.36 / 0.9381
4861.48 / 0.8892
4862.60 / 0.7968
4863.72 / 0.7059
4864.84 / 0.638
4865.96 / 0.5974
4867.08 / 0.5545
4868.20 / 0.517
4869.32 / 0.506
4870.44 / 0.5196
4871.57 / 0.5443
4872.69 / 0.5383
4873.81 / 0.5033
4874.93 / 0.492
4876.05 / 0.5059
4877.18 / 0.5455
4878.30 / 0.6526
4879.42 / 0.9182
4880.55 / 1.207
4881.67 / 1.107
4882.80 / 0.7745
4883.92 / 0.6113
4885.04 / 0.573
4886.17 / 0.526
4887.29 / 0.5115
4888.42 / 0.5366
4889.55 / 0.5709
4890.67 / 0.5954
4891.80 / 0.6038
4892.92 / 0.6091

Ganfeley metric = 0.35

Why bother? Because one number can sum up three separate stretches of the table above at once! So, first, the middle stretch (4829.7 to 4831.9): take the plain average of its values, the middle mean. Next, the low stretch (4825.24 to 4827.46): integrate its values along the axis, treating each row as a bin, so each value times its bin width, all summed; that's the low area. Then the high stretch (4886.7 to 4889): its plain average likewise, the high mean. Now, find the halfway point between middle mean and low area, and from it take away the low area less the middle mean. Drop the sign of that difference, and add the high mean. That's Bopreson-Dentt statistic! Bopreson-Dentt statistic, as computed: 0.71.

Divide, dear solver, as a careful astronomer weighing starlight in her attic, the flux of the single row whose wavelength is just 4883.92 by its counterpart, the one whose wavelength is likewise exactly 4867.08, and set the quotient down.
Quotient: 1.10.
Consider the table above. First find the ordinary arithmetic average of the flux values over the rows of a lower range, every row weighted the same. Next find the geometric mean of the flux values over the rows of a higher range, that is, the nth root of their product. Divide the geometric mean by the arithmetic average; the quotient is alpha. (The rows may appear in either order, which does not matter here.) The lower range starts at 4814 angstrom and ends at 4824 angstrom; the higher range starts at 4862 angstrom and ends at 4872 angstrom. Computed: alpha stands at 0.99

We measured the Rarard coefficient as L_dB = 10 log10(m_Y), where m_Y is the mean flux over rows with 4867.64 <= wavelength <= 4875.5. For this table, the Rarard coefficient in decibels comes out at -2.9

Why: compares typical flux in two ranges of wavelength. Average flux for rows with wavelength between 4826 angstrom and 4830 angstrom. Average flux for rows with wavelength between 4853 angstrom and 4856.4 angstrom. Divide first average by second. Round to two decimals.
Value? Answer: 1.19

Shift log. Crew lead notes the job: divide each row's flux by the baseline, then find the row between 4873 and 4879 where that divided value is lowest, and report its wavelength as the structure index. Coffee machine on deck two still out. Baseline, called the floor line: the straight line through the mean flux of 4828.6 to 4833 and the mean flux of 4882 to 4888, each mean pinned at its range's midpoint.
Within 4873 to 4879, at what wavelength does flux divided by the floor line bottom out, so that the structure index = 4874.93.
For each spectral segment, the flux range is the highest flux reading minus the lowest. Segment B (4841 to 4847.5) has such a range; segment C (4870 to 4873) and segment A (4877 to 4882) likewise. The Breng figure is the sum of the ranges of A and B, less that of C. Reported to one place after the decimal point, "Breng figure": 0.8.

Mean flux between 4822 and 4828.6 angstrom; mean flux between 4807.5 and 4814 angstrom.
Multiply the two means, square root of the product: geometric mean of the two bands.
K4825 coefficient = 0.611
